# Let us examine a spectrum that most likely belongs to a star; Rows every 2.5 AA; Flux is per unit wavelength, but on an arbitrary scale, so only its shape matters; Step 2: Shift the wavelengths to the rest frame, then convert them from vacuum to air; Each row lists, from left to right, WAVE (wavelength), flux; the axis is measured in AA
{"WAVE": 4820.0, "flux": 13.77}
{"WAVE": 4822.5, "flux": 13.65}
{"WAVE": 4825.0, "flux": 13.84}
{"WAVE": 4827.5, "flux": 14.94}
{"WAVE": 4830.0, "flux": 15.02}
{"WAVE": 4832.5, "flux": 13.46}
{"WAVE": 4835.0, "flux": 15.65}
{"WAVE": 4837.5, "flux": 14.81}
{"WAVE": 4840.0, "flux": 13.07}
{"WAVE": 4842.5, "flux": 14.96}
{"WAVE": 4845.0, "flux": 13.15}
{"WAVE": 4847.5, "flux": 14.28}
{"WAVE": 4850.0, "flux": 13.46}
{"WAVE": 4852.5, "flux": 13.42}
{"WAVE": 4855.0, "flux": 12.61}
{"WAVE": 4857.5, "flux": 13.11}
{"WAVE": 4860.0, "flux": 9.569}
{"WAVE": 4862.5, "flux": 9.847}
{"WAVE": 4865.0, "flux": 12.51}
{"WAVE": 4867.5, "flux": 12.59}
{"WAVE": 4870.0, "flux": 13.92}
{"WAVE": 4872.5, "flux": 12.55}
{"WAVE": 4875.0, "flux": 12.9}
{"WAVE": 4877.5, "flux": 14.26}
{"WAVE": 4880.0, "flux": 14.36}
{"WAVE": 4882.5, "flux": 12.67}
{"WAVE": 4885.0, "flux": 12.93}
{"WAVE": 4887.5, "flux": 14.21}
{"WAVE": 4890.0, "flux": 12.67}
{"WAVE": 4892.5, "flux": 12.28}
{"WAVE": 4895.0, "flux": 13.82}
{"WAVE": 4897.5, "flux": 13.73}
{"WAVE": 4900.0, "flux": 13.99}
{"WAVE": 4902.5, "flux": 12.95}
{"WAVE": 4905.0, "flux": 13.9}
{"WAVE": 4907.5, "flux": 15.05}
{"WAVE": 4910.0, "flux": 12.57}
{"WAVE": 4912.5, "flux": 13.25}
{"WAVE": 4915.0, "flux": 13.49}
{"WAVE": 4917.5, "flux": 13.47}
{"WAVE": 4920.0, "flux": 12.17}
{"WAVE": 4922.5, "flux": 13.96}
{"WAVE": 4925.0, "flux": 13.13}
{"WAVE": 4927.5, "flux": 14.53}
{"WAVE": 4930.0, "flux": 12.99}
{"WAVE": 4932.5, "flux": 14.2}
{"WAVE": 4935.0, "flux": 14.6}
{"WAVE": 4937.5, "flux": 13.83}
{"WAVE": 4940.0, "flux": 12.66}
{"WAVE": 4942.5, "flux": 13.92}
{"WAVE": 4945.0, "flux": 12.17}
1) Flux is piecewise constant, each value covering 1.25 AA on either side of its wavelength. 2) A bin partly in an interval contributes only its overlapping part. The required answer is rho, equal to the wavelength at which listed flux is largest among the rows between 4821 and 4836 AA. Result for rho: 4835.0 AA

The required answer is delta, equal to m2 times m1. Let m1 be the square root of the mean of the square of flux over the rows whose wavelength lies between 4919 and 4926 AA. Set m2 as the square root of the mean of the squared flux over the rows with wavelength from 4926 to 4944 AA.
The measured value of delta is 181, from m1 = 13.1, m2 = 13.8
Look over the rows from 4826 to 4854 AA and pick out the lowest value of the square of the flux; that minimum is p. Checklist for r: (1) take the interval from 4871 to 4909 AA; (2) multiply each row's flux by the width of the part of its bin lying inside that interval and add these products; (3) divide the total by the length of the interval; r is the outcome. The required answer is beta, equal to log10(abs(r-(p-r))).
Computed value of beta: 2.16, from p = 171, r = 13.48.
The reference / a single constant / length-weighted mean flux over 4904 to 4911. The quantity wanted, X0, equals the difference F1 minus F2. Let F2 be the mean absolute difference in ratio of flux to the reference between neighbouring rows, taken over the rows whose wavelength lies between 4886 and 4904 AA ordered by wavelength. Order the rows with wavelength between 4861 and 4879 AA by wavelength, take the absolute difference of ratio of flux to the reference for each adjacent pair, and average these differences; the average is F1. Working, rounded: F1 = 0.086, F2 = 0.058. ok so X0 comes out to 0.03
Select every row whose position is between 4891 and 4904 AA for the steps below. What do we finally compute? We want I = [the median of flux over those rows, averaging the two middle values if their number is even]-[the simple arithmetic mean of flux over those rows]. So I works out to 0.4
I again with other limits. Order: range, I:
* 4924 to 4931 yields -0.4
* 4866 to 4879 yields -0.3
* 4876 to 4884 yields 0.5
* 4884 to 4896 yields -0.3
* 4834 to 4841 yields 0.3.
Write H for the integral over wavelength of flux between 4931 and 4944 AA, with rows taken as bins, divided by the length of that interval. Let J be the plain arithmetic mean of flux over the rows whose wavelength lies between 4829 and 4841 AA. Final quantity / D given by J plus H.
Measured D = 28.2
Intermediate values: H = 13.8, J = 14.4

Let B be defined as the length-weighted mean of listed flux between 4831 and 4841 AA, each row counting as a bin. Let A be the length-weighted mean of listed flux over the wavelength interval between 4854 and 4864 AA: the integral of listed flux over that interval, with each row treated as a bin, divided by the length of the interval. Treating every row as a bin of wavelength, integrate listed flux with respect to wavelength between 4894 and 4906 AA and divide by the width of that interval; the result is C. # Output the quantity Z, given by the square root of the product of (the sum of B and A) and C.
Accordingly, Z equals 18.7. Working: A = 11.3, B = 14.3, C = 13.7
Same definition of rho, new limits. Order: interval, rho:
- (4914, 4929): 4927.5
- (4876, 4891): 4880.0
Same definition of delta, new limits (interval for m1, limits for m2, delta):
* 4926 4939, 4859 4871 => 166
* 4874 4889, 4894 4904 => 185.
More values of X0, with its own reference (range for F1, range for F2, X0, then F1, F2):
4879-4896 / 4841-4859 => 0.02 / 0.080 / 0.061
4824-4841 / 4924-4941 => 0.01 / 0.090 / 0.078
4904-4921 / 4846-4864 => 0.00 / 0.070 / 0.072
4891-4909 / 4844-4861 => -0.02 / 0.060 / 0.082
